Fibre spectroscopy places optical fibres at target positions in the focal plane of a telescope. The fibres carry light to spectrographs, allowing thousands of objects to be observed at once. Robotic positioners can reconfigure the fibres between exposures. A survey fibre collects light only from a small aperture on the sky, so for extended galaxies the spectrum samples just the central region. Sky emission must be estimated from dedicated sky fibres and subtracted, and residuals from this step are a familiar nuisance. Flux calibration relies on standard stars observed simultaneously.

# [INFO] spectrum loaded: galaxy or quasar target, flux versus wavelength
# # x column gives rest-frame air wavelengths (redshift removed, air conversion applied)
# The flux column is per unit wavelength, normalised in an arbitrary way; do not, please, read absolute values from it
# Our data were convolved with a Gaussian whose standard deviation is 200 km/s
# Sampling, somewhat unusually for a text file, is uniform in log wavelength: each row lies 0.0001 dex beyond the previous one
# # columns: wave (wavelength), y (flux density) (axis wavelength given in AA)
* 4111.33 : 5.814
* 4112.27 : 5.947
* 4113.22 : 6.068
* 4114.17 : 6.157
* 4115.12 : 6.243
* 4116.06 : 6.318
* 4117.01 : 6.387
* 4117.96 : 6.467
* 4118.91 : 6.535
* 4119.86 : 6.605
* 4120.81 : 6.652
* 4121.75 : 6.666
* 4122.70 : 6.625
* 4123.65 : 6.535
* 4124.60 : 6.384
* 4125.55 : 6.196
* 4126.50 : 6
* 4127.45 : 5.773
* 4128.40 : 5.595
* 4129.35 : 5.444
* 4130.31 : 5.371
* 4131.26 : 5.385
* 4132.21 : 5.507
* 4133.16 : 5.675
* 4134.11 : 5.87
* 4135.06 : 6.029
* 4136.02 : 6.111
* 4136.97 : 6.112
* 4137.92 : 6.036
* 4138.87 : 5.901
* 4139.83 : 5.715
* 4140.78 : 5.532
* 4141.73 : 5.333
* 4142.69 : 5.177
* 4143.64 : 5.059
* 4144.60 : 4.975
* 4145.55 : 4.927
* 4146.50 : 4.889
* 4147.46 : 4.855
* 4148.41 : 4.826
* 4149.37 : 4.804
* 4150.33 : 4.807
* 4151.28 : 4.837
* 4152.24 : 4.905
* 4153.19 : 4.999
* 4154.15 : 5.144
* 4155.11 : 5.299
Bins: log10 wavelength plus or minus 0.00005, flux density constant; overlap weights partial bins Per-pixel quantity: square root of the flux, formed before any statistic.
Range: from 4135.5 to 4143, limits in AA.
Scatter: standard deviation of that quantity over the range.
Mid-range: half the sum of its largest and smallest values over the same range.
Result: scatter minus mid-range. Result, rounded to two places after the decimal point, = -2.30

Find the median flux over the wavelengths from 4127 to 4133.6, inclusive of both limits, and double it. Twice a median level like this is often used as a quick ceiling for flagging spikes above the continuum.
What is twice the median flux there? 11.0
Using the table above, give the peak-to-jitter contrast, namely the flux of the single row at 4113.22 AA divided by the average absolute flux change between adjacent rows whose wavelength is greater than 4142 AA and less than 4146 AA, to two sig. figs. 73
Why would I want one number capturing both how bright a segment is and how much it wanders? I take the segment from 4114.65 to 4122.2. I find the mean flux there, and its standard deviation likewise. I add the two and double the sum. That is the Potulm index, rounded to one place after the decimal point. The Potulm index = 13.3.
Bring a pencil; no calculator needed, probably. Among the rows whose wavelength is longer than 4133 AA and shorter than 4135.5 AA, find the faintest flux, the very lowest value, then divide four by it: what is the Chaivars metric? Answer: 0.70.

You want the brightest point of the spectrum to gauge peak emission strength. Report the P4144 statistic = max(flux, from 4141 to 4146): 5.333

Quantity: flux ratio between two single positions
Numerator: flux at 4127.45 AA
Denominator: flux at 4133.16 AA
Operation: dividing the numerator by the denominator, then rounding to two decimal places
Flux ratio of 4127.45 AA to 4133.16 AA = 1.02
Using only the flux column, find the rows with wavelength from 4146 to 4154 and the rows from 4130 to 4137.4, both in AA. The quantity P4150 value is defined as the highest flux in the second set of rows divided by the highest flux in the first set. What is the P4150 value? 1.22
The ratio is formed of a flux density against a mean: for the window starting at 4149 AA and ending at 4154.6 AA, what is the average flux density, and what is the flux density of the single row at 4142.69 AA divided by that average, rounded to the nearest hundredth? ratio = 1.05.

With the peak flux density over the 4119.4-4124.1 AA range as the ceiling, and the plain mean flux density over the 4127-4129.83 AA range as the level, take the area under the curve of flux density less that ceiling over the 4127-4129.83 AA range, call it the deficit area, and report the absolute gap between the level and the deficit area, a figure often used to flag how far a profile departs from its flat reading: 8.6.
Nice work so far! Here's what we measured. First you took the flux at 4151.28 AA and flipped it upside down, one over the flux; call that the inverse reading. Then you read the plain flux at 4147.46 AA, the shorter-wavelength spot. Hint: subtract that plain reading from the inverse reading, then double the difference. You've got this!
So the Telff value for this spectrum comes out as -9.3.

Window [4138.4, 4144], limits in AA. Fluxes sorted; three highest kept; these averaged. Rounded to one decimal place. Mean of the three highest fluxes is 5.7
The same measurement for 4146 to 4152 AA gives 4.9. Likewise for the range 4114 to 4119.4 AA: 6.5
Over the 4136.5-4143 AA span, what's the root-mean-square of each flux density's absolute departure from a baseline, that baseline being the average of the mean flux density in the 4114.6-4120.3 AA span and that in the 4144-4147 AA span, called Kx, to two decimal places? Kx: 0.33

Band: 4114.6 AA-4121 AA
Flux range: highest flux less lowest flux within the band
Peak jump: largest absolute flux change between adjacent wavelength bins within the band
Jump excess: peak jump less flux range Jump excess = -0.33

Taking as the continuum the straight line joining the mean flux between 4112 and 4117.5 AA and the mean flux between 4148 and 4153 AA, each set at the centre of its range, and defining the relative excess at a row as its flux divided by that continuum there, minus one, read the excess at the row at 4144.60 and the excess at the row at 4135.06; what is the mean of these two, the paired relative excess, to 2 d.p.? 0.05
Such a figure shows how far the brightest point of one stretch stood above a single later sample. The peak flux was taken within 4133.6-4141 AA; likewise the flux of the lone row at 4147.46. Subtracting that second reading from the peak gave 1.26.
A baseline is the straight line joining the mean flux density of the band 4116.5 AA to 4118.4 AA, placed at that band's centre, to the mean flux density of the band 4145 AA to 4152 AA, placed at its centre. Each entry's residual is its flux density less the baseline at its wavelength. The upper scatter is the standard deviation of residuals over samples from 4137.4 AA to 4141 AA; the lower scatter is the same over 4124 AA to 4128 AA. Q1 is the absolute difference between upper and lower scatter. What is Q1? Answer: 0.04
